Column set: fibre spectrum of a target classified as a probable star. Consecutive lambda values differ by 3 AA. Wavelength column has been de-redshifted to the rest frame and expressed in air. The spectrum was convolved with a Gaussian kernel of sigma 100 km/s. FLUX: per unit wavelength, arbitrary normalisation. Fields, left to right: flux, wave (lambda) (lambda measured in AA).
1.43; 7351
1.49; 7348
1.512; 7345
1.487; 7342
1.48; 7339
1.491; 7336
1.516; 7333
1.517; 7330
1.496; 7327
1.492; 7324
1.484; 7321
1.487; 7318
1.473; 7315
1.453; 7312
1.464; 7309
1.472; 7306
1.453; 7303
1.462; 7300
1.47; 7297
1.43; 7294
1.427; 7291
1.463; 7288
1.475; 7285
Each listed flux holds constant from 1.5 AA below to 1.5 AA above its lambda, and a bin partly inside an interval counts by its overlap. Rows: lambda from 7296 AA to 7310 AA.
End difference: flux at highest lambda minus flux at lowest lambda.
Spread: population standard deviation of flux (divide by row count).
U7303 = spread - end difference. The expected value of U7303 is 0.013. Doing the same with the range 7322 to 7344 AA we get 0.018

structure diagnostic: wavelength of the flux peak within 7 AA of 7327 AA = 7330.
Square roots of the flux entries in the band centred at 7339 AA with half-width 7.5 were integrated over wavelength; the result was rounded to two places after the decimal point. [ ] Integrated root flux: 18.35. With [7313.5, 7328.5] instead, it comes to 18.29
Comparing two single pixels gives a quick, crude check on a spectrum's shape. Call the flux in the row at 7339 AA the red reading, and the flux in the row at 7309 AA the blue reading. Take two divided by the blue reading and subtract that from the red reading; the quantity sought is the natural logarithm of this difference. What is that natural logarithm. -2.17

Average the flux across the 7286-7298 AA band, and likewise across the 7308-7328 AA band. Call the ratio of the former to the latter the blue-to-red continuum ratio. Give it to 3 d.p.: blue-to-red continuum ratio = 0.979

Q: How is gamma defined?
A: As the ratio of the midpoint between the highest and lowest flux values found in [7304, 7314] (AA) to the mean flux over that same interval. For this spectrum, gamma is 1.000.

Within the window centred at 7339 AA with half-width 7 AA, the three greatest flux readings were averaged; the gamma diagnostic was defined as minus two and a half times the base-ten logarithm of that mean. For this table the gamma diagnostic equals -0.445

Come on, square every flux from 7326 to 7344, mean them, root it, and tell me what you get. 1.50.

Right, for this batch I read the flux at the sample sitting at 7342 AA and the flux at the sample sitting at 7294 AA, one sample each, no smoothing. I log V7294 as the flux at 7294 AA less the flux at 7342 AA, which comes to -0.057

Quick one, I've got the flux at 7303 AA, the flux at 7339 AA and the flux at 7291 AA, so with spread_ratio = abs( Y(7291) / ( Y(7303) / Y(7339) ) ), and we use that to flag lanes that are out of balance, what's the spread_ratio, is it 1.45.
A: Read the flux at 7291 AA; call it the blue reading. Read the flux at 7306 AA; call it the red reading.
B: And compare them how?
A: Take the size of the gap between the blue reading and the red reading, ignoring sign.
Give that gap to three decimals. 0.045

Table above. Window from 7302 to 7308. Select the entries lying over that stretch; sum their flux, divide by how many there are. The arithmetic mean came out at 1.46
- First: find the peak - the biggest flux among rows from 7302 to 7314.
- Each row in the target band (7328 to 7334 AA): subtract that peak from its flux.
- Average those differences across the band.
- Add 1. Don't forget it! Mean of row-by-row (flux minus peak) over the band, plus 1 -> 1.04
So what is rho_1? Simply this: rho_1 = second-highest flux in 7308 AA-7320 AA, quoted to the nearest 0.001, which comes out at 1.473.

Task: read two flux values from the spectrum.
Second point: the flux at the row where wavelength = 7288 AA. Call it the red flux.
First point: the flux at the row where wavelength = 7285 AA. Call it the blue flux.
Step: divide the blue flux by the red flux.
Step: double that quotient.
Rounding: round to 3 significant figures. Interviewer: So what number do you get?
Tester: 2.02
